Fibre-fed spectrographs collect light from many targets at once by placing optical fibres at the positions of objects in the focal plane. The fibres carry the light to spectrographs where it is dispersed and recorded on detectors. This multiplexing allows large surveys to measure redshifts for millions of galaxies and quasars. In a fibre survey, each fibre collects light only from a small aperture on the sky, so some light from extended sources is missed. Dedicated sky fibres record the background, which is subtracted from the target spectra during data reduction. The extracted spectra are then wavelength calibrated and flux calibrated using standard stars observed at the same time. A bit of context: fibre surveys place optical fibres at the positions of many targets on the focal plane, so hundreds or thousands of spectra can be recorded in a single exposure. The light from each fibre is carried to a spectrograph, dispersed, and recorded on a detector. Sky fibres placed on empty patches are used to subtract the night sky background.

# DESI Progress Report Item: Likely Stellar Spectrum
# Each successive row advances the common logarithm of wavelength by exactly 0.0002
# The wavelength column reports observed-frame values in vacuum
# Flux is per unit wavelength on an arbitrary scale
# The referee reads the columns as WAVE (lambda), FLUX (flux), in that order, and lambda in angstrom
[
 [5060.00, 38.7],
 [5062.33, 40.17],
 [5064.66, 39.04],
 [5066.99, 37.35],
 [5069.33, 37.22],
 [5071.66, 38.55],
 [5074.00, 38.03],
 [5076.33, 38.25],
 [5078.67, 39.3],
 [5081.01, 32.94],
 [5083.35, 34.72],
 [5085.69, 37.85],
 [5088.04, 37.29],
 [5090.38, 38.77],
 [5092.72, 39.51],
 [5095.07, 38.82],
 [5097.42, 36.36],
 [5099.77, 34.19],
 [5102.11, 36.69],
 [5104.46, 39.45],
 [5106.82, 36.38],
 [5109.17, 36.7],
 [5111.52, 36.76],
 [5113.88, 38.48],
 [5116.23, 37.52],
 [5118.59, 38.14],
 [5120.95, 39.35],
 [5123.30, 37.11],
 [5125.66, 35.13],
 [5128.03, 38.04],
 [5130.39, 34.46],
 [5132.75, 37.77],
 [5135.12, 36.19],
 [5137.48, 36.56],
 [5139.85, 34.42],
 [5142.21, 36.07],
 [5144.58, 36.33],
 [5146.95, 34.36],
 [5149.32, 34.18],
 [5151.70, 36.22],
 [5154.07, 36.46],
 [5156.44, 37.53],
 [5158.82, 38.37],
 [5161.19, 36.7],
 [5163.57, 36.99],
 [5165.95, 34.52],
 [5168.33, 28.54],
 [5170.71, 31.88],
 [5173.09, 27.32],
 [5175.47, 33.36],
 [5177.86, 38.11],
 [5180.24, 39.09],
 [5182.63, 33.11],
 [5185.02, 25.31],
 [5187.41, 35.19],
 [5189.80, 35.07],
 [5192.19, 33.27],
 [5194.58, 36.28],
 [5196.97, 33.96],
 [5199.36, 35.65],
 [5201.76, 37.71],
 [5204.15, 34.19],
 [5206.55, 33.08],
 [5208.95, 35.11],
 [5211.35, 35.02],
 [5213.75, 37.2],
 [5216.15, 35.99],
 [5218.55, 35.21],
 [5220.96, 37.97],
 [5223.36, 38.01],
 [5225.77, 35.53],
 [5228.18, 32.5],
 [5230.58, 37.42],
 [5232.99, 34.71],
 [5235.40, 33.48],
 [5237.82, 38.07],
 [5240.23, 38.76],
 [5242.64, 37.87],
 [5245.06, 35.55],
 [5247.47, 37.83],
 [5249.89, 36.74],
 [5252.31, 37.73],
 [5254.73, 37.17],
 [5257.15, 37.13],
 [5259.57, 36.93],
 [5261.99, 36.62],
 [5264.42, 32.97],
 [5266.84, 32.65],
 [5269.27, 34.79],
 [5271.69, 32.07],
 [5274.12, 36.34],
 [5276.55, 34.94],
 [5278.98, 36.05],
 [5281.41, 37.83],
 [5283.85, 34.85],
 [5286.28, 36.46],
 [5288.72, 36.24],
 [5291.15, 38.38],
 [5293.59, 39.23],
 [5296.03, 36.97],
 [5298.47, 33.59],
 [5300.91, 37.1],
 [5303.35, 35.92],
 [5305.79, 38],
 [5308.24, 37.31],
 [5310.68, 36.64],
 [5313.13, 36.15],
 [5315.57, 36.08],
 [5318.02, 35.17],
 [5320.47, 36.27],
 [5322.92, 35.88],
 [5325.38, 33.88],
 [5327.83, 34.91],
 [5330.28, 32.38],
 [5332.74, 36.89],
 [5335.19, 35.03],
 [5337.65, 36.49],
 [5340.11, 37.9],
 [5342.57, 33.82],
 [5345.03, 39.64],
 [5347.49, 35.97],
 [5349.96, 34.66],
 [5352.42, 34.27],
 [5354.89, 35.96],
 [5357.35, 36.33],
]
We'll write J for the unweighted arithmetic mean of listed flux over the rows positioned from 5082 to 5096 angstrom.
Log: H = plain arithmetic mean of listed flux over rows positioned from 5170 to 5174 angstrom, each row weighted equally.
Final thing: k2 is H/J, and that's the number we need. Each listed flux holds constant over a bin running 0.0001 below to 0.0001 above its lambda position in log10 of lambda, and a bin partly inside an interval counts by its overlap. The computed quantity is 0.78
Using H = 29.6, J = 37.8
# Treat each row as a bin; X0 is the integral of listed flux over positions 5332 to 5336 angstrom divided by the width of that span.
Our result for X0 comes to 36.0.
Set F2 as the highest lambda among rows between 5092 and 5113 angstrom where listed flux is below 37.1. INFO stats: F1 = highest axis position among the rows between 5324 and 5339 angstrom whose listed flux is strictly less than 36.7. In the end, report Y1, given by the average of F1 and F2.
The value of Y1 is 5224.6 angstrom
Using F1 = 5337.65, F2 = 5111.52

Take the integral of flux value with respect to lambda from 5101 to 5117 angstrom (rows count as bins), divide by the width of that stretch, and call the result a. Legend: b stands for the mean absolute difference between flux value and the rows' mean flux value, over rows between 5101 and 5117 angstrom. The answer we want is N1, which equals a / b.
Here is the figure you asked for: 41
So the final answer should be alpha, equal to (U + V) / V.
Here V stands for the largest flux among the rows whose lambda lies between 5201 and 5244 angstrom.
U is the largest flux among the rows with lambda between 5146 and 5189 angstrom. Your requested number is 2.01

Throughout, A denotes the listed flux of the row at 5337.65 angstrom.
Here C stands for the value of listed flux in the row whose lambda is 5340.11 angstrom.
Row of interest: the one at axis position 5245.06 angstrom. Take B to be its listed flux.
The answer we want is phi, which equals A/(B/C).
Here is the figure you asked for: 39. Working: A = 36.49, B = 35.55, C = 37.9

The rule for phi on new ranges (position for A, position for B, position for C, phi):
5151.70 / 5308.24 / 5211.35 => 34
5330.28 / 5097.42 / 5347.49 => 32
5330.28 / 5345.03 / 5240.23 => 32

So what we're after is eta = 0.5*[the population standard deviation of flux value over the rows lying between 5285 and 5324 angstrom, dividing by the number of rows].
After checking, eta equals 0.63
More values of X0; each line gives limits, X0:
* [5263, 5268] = 33.0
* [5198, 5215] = 35.4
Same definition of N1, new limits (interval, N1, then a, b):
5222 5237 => 21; 35.4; 1.71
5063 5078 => 71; 38.2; 0.54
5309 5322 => 101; 36.1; 0.36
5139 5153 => 37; 35.3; 0.94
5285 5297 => 35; 37.5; 1.08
